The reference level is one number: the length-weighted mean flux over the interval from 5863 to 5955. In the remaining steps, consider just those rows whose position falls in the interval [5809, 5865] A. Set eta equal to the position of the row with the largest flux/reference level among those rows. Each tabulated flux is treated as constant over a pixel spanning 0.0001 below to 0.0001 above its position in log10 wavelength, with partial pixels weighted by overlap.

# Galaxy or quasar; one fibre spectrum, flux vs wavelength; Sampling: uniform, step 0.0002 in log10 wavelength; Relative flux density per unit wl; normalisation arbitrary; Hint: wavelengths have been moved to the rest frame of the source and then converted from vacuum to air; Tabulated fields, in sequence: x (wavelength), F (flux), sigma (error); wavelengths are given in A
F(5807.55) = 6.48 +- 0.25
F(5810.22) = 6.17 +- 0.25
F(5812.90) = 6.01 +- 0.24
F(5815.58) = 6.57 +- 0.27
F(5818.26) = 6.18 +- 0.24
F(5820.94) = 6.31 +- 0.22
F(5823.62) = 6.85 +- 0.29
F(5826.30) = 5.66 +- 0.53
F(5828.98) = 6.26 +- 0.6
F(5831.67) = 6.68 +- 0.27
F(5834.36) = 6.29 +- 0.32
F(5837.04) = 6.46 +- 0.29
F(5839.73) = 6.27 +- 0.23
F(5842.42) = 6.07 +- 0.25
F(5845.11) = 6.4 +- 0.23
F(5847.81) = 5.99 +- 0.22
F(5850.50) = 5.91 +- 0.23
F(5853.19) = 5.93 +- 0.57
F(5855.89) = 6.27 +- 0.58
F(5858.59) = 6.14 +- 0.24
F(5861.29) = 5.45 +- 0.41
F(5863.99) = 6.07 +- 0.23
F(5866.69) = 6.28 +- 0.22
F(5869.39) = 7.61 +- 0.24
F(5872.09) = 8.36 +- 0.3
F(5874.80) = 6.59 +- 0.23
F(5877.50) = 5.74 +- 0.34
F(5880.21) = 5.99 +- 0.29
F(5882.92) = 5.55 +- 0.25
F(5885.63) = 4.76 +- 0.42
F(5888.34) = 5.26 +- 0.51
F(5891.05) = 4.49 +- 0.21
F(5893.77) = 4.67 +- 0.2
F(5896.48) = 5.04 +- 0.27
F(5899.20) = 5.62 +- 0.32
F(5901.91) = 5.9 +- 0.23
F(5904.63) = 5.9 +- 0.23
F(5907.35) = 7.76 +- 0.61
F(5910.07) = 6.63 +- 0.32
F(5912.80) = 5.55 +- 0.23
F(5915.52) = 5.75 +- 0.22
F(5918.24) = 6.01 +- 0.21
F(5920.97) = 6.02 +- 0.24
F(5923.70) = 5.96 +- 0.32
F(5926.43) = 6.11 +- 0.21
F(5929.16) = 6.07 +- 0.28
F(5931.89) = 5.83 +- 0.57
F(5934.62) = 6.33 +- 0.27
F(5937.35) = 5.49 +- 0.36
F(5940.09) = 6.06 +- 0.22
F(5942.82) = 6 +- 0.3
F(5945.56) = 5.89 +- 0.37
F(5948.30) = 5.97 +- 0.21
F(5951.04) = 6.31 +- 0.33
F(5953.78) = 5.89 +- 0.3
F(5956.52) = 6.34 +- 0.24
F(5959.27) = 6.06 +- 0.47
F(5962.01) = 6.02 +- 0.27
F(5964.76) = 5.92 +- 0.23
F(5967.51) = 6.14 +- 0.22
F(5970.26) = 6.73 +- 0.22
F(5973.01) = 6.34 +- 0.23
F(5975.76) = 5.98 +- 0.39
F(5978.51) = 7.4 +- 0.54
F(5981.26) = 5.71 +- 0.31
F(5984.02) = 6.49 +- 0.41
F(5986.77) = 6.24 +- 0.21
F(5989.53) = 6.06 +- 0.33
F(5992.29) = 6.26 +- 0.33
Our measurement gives 5823.62 A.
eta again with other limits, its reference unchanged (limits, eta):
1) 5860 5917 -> 5872.09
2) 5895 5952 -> 5907.35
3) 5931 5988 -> 5978.51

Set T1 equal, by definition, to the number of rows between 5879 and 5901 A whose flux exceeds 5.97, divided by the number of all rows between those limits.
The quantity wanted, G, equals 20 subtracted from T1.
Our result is -19.9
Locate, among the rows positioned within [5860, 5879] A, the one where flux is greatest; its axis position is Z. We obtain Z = 5872.09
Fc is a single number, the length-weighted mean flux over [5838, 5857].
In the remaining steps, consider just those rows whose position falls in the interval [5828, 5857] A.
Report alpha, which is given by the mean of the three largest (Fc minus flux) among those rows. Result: 0.18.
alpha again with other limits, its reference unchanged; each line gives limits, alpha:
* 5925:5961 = 0.39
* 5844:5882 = 0.42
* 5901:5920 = 0.39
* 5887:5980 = 1.39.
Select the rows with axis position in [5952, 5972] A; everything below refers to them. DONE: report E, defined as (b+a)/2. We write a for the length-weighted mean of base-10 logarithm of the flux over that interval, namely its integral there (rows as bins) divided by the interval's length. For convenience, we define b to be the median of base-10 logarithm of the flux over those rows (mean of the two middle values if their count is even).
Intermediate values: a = 0.789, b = 0.782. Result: 0.786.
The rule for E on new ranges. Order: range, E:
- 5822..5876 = 0.800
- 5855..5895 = 0.773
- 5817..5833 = 0.799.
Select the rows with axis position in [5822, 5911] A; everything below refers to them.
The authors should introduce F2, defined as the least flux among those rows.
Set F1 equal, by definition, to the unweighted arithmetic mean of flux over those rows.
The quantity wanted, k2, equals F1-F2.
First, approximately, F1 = 6.1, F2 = 4.49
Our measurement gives 1.60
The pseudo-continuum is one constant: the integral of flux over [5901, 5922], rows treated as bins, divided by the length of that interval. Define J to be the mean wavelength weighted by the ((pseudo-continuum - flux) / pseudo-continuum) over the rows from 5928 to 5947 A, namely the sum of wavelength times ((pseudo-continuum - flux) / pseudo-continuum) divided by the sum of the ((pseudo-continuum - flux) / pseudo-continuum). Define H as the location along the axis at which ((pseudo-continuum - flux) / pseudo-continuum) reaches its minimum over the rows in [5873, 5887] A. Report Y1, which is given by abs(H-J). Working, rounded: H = 5874.80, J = 5938.1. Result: 63.3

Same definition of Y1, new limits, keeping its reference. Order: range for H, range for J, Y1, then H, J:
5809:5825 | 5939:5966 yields 128.4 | 5823.62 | 5952.0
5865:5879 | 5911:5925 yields 44.4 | 5872.09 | 5916.5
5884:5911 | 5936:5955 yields 35.6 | 5907.35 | 5943.0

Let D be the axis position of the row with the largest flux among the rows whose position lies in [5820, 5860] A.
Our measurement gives 5823.62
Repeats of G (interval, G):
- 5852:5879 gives -19.3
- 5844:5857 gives -19.4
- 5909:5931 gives -19.4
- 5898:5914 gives -19.7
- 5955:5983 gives -19.2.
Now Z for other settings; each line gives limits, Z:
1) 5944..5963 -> 5956.52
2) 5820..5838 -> 5823.62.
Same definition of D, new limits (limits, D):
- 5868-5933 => 5872.09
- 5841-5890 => 5872.09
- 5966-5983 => 5978.51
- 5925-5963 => 5956.52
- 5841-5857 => 5845.11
